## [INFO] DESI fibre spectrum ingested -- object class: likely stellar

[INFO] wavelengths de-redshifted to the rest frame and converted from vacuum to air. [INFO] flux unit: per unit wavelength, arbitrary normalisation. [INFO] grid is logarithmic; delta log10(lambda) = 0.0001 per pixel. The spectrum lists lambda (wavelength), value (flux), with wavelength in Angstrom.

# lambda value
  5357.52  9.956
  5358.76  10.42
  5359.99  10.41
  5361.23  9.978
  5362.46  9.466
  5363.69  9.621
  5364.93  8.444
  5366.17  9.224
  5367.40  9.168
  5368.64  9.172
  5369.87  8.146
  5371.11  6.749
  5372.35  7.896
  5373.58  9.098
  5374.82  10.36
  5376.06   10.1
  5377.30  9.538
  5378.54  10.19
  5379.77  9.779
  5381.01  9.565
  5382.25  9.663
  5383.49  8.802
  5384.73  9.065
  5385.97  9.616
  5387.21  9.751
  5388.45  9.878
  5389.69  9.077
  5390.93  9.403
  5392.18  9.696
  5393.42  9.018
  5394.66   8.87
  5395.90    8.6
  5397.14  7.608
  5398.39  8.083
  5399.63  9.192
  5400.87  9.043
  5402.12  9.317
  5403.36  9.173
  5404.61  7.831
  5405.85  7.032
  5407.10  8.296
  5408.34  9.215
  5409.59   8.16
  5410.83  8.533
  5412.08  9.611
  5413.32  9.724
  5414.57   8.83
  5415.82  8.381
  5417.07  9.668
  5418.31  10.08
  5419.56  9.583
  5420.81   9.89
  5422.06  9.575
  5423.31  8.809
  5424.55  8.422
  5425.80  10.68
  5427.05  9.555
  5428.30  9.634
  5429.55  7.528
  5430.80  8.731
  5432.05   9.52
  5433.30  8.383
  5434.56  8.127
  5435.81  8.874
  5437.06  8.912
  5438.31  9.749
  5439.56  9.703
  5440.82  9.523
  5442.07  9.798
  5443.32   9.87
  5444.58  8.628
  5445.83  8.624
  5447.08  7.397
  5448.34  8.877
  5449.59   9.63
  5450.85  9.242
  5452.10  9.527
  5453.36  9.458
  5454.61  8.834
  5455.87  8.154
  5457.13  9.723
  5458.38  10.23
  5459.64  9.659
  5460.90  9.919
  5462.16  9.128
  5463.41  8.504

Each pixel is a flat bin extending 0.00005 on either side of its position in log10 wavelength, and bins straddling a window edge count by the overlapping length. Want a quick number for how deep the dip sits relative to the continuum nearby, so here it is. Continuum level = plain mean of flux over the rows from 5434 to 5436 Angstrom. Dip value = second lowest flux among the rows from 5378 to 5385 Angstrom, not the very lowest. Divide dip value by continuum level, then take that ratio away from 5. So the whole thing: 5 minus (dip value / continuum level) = 3.93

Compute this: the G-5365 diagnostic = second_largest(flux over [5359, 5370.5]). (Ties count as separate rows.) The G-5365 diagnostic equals 9.978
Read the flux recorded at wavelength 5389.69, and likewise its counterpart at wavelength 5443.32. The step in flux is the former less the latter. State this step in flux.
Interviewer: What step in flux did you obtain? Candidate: -0.8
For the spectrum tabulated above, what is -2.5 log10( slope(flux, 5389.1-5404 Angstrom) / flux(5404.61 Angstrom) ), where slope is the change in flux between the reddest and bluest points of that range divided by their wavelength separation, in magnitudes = 7.6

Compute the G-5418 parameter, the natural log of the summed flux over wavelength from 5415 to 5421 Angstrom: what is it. 3.86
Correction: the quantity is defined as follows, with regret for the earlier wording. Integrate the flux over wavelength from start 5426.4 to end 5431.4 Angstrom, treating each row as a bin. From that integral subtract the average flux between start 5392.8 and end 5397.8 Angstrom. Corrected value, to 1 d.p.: 35.8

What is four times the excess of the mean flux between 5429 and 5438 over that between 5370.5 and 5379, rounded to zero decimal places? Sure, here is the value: -2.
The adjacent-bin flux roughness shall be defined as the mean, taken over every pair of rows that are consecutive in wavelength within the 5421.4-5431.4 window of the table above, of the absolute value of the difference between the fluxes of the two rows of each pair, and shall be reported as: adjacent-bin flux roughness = 1.1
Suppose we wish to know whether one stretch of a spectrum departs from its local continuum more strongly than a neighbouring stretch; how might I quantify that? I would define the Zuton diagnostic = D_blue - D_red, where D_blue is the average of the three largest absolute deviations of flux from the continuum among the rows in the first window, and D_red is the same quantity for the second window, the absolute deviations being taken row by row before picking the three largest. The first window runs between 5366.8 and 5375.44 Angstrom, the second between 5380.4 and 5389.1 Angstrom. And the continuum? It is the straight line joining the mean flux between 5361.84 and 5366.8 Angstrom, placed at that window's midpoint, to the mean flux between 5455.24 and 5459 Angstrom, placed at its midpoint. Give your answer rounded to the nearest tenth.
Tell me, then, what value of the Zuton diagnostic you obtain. 1.1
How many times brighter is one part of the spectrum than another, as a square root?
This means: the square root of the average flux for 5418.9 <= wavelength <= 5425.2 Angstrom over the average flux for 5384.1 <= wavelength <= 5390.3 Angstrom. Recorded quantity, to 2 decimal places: 0.99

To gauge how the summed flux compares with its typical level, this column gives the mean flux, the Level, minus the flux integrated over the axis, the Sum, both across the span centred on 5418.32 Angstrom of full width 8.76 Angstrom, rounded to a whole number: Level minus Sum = -73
